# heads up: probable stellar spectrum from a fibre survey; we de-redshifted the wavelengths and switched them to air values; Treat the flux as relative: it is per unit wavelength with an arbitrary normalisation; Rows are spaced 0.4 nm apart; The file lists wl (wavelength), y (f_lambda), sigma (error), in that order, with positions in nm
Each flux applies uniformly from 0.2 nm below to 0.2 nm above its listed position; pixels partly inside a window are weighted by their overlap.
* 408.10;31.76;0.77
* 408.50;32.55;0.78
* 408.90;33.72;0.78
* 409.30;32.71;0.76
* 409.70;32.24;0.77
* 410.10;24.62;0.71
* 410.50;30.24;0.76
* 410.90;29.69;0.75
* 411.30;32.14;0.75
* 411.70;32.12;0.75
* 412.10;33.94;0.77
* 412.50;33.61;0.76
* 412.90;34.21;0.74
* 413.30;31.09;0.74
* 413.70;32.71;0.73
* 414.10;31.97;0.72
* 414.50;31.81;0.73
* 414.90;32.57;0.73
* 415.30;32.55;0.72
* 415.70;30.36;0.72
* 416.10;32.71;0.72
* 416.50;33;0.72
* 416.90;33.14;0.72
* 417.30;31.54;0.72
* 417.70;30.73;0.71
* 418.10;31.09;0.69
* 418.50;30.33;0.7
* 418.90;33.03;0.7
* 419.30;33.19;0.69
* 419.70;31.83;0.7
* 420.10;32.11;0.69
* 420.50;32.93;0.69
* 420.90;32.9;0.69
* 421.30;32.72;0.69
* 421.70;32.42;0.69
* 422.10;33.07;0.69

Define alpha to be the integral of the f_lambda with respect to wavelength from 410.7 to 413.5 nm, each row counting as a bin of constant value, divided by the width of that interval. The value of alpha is 32.4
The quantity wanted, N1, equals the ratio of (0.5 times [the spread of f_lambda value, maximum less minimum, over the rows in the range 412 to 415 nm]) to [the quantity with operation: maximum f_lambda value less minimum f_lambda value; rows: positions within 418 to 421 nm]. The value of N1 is 0.5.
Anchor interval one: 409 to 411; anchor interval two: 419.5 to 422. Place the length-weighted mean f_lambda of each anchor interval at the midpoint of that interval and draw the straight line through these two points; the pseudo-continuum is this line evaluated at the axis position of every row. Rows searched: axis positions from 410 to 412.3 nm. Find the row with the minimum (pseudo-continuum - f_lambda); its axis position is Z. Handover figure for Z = 412.10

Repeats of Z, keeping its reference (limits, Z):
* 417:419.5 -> 419.30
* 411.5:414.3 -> 412.90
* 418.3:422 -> 419.30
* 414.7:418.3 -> 416.90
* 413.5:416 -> 413.70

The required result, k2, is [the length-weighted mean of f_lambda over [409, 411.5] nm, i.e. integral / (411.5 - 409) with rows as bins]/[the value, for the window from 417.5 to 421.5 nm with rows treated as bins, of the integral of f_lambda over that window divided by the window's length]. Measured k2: 0.95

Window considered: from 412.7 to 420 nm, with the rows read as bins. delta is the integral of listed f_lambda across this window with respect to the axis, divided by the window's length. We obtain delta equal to 32.1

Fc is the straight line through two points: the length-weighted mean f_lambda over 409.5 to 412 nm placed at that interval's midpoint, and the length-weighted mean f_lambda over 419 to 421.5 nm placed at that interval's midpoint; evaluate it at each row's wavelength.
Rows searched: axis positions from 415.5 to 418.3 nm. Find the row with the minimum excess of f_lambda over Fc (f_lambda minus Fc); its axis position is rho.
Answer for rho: 417.70 nm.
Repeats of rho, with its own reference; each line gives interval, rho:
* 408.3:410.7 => 410.10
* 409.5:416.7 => 410.10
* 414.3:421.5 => 418.50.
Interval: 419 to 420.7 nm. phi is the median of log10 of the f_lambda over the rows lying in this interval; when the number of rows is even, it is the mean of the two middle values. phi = 1.51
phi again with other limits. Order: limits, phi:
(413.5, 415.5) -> 1.51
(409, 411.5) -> 1.49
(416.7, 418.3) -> 1.50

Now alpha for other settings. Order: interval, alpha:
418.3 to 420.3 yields 32.1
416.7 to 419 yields 31.6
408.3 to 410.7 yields 31.0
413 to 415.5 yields 32.2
